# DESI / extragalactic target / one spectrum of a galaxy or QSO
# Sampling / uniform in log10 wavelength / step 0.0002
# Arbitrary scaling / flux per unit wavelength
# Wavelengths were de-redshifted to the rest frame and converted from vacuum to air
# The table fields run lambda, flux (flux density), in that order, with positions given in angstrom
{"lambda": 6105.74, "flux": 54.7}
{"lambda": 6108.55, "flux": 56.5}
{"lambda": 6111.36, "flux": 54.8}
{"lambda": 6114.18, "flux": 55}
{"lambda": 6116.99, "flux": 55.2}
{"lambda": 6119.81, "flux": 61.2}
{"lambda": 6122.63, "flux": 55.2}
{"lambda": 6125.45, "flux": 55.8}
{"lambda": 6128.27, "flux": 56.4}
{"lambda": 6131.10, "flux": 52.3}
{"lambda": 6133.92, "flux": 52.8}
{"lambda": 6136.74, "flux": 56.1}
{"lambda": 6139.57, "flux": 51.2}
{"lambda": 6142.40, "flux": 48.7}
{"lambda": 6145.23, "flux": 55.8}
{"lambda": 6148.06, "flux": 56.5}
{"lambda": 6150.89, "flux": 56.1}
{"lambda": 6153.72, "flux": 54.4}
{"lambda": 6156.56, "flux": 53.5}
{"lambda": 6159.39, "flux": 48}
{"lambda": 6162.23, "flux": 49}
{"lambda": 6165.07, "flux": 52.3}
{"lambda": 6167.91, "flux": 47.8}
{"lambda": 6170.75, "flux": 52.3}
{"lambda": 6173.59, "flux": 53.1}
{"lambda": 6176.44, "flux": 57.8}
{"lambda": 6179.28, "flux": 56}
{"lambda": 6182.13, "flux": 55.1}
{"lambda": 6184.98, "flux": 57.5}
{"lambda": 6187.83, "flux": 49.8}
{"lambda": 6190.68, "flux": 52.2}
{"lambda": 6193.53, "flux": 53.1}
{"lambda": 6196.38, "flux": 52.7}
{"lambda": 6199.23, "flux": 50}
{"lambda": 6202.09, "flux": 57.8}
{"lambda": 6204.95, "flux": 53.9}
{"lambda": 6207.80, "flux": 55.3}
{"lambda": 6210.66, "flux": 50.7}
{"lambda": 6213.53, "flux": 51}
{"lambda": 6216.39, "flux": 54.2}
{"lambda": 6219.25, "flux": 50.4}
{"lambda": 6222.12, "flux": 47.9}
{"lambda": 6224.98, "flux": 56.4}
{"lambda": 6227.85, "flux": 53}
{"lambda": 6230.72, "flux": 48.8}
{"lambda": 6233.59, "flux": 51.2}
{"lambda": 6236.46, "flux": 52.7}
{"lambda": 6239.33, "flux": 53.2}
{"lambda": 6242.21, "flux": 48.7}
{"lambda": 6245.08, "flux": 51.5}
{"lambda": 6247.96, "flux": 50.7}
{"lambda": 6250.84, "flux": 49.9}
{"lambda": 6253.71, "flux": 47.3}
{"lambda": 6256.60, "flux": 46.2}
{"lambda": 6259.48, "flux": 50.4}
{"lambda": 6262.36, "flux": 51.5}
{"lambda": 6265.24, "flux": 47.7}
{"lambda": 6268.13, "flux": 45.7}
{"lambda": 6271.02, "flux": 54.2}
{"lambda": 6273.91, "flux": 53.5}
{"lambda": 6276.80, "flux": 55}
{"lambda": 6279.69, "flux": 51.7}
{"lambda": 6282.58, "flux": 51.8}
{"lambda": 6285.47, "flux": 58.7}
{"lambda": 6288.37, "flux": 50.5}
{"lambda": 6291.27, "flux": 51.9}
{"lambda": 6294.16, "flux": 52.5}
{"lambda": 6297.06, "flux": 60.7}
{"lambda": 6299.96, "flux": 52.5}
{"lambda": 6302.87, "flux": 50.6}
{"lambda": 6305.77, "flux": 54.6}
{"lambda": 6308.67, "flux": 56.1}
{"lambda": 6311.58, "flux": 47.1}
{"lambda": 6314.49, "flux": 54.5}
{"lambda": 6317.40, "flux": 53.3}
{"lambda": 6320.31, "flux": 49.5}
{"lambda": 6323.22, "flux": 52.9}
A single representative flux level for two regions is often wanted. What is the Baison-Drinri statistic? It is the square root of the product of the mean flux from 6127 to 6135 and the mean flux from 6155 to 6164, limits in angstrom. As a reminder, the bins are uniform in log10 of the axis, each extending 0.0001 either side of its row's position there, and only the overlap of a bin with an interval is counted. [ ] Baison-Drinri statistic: 52.0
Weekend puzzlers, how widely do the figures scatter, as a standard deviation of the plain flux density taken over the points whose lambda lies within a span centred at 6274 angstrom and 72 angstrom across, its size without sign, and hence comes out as 3.5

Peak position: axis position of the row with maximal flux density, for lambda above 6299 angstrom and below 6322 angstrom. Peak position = 6308.67 angstrom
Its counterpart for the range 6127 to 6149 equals 6148.06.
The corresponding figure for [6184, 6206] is 6202.09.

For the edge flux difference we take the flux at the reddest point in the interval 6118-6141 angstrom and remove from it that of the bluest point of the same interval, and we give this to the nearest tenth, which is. -10.0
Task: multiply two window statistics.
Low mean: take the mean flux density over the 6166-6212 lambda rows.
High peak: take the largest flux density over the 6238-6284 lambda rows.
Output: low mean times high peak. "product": 2939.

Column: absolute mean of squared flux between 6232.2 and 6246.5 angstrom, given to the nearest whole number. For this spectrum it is 2651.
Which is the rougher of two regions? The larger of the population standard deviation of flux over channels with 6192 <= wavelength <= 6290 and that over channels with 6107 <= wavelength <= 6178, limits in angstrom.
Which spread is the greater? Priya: 3.17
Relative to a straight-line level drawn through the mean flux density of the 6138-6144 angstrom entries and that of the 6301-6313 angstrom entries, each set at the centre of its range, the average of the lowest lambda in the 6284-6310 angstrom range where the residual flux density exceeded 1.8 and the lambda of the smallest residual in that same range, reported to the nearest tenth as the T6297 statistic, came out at 6294.2 angstrom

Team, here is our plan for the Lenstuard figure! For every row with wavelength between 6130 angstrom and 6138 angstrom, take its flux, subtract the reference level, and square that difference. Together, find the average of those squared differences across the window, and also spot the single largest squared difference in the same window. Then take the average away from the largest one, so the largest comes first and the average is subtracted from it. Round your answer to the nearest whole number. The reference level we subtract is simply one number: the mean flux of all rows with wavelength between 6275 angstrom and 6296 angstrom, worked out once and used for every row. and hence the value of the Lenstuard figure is 5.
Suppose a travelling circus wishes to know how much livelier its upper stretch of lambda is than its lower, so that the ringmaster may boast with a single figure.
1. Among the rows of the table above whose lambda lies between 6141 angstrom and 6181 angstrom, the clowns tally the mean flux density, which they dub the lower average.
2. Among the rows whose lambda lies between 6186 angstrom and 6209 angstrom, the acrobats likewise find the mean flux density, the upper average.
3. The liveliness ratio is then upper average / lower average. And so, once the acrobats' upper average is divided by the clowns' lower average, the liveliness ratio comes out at 1.00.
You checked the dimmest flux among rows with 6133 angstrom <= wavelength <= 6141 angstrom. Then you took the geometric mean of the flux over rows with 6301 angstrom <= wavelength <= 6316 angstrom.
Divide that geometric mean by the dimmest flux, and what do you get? 1.02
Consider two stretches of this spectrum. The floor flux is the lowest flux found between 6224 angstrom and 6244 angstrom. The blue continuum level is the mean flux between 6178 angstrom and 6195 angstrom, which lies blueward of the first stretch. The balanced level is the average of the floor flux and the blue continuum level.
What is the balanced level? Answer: 51.3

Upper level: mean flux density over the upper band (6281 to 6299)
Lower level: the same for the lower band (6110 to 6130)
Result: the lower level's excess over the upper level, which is 1.9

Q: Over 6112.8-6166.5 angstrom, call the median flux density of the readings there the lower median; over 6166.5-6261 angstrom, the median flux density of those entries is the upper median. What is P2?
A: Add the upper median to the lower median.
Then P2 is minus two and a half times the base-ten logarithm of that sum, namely -5.08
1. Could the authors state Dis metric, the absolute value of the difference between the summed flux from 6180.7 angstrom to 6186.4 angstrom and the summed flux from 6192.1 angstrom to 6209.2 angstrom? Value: 210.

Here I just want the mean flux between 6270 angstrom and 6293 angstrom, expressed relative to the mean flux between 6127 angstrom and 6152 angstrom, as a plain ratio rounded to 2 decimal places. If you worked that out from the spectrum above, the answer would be 0.99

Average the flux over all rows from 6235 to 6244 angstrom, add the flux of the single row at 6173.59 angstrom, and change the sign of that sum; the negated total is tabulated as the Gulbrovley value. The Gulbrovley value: -105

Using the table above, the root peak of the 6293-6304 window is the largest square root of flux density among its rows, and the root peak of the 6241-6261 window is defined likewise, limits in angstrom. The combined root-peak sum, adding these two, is 15.0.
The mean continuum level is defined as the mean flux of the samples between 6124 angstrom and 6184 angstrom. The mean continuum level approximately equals 53.4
